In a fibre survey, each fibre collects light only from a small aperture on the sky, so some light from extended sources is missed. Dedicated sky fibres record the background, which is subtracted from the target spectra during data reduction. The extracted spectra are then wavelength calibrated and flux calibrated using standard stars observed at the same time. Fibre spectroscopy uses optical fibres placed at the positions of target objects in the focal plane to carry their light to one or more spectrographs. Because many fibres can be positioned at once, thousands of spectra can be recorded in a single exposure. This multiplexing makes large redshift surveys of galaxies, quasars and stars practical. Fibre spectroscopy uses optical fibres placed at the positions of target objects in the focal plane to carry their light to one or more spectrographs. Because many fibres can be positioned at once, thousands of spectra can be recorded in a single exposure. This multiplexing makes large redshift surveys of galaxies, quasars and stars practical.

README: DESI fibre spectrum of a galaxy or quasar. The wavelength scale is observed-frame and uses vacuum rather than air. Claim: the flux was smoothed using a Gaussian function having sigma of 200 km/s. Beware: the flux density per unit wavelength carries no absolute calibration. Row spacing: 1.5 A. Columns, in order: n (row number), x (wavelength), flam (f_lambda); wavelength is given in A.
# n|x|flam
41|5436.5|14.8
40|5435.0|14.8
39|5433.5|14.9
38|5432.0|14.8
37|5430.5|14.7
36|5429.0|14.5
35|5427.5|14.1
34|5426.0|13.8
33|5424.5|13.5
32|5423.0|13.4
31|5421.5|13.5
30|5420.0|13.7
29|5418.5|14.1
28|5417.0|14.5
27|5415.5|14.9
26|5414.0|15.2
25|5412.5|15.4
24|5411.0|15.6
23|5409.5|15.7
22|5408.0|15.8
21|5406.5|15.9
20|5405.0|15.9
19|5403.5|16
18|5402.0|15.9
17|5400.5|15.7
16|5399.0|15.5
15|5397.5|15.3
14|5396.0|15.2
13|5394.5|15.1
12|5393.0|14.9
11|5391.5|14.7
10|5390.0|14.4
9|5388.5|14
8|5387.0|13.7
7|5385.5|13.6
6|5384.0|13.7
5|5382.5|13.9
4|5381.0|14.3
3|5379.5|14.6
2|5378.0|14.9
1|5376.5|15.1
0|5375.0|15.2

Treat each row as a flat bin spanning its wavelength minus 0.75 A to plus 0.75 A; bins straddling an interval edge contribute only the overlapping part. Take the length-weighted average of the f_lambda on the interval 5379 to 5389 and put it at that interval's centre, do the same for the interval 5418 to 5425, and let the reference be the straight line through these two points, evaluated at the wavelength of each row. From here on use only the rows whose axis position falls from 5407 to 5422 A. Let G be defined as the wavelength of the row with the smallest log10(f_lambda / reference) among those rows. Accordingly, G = 5421.5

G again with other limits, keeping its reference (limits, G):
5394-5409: 5394.5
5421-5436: 5423.0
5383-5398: 5385.5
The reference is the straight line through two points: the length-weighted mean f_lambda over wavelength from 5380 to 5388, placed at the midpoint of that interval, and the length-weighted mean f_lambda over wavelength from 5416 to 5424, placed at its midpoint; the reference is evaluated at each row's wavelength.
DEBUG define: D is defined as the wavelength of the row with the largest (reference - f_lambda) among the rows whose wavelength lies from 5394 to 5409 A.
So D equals 5394.5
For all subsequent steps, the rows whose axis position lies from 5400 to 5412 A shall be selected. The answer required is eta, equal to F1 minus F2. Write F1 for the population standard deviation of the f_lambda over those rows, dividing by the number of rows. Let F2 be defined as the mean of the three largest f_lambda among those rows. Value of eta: -15.8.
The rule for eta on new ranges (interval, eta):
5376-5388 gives -14.3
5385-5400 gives -14.7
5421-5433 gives -14.1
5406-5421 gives -15.1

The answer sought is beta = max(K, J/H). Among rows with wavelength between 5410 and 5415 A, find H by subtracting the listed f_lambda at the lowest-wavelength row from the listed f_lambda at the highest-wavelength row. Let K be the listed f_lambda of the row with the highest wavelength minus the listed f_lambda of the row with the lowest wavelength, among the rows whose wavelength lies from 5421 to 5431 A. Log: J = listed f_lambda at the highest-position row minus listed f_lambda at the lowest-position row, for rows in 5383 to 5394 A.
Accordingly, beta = 1.2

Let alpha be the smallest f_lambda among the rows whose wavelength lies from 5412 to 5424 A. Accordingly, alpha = 13.4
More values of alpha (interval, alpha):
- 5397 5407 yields 15.3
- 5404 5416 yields 14.9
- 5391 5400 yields 14.7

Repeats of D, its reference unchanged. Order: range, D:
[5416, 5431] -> 5423.0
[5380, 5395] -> 5385.5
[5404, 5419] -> 5418.5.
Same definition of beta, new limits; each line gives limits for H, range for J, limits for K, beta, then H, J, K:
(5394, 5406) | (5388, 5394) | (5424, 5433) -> 1.3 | 0.8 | 0.9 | 1.3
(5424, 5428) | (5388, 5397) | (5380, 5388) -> 2.0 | 0.6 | 1.2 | -0.6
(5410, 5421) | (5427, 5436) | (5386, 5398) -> 1.6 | -1.9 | 0.7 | 1.6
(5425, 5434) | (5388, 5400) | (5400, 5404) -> 1.4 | 1.1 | 1.5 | 0.3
